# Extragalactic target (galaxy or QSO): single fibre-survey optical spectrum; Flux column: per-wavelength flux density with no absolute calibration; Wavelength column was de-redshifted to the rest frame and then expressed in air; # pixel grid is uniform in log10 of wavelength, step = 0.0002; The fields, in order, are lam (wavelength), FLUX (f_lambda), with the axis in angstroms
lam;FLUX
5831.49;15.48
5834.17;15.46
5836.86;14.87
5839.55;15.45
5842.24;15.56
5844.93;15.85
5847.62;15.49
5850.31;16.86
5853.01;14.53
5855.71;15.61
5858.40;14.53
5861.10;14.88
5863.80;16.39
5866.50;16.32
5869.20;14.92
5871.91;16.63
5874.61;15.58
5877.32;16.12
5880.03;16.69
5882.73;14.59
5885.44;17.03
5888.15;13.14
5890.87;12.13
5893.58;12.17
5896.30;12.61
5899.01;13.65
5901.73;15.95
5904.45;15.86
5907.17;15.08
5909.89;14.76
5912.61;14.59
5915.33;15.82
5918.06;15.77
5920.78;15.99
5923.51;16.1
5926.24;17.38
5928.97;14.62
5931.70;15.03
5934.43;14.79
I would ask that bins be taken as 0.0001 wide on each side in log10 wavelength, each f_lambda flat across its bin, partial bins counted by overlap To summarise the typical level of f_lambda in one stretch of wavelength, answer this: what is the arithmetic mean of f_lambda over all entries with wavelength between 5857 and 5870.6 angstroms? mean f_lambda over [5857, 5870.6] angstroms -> 15.4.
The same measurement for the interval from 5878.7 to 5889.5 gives 15.4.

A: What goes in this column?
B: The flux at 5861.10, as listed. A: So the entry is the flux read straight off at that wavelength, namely 14.88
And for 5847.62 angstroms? 15.49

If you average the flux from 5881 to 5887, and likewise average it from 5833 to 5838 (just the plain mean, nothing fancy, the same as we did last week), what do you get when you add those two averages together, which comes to 31.0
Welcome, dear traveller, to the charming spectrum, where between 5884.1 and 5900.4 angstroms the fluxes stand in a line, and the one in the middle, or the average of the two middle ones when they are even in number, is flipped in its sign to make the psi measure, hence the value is -12.9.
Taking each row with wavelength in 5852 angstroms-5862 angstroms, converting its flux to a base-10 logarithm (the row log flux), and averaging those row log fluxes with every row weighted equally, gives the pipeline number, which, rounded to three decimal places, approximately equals 1.173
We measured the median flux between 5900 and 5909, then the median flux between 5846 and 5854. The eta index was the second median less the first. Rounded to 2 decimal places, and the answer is -0.37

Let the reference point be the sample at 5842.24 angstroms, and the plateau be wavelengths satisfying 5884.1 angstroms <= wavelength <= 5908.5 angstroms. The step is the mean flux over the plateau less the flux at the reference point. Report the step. -1.4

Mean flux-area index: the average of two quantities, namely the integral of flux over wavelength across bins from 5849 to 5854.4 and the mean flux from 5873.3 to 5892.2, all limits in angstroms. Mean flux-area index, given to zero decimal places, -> 50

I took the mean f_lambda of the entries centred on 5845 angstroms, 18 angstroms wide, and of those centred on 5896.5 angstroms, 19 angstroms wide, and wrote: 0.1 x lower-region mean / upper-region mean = 0.114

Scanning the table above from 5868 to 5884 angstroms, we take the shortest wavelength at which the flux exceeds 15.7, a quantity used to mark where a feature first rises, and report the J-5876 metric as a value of 5871.91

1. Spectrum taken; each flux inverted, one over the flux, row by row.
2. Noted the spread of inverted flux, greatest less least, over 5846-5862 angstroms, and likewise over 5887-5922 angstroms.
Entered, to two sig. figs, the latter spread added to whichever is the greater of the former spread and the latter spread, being 0.040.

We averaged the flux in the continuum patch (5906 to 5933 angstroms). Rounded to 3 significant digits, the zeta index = 15.5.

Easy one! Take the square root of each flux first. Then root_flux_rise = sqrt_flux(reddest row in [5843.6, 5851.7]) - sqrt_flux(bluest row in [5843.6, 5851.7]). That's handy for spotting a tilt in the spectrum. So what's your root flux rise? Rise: 0.12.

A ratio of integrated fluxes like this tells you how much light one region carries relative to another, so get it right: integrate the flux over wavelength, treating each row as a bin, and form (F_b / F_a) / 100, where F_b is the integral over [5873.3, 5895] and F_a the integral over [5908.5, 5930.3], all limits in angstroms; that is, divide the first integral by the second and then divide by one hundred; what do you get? 0.0093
